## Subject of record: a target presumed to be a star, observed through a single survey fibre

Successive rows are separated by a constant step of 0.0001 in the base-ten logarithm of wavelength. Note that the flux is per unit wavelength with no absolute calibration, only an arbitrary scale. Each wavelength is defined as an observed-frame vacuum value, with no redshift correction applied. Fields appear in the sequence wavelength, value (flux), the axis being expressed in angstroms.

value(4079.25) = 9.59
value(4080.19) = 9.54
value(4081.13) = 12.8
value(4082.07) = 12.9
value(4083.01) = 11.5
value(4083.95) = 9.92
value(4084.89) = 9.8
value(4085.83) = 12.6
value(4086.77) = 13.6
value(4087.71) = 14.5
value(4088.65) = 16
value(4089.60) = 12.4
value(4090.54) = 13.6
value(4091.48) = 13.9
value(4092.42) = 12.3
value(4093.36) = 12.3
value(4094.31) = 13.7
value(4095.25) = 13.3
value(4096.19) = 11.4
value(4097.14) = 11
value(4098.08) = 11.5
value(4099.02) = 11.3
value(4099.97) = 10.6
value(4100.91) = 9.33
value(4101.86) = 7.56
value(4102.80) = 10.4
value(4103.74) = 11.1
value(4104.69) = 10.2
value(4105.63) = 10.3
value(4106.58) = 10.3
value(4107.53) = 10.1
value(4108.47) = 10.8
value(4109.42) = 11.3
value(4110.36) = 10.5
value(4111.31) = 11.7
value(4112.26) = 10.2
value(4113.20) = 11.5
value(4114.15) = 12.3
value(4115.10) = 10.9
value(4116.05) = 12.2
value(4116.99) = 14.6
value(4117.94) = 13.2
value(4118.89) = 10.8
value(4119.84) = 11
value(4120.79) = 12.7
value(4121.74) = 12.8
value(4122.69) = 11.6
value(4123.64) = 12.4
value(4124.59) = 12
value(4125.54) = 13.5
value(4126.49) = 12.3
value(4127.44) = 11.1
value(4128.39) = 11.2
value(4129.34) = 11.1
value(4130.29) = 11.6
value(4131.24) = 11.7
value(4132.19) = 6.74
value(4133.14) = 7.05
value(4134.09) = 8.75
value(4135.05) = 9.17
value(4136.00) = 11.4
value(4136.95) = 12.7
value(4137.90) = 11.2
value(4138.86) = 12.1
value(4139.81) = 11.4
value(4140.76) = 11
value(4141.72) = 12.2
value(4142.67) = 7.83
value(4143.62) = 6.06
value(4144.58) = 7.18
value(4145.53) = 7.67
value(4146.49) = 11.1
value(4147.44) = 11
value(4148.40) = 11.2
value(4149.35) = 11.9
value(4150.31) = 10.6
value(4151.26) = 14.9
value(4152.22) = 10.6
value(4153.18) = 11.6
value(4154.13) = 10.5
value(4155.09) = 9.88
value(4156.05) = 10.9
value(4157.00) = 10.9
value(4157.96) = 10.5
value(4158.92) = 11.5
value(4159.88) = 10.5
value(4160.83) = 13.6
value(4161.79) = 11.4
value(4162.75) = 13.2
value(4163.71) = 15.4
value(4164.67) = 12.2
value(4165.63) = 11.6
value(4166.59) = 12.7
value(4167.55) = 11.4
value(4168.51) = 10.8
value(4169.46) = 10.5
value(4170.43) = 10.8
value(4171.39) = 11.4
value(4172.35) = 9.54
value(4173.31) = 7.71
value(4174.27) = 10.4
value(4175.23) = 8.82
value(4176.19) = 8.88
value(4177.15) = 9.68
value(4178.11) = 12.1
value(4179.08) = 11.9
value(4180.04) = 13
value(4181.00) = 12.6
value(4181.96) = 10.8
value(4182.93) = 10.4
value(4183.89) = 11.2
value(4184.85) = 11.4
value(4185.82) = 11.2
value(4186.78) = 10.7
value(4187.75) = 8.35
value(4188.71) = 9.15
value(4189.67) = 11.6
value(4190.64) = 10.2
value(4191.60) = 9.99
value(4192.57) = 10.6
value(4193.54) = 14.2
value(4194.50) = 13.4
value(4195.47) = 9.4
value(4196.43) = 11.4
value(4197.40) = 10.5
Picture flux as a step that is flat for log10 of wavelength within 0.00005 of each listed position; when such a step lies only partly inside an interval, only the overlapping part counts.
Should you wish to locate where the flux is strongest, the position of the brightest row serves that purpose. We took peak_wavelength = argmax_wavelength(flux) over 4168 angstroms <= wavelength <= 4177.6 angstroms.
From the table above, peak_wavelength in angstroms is 4171.39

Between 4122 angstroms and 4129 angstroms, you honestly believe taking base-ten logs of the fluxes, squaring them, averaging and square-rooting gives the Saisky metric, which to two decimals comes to 1.08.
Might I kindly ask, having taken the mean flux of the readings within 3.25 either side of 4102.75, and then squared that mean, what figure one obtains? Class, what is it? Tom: 99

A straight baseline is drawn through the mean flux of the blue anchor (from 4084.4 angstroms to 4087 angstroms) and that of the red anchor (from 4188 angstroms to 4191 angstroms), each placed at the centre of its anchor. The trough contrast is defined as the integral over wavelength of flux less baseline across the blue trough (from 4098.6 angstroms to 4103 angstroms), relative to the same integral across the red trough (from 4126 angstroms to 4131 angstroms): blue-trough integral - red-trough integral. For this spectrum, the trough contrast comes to -10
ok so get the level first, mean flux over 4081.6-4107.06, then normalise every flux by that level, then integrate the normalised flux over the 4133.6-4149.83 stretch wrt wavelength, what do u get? 14.1 angstroms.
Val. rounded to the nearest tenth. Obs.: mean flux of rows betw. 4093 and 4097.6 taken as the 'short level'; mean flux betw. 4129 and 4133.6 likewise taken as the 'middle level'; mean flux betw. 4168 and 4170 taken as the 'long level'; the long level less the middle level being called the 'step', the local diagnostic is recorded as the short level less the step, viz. 11.3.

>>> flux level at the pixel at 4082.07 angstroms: 12.9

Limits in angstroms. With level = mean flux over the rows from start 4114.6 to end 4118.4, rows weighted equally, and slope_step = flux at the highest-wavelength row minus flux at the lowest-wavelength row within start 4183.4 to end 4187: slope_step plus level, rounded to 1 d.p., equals 12.2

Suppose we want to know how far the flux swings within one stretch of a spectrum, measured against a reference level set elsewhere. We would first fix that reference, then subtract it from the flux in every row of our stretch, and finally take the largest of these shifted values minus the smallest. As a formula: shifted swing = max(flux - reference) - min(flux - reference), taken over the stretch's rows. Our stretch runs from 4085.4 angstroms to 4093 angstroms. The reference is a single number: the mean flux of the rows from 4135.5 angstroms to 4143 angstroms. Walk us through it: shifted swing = 3.7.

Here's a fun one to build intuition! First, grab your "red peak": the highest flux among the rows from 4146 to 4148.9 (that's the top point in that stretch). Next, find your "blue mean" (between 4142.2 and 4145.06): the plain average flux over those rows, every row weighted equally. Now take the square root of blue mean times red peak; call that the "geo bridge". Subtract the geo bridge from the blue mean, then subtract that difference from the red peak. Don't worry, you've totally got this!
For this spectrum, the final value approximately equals 13.0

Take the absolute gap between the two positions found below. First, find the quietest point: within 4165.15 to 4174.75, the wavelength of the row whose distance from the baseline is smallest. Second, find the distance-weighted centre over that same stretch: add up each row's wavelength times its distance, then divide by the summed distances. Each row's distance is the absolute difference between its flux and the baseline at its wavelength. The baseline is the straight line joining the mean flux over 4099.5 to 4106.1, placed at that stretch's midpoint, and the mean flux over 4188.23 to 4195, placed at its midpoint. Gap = 2.2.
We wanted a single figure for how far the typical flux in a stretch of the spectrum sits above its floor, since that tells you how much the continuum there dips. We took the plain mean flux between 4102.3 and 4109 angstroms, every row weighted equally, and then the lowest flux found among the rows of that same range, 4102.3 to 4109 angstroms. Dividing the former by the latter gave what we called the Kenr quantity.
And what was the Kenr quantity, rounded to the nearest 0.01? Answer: 1.04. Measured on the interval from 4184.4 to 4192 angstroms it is 1.24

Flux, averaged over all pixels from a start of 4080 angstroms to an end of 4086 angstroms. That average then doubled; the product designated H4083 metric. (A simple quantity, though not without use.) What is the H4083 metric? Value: 22.6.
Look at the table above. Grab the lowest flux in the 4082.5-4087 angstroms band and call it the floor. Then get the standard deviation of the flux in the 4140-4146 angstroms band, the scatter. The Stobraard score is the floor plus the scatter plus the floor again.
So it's 22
